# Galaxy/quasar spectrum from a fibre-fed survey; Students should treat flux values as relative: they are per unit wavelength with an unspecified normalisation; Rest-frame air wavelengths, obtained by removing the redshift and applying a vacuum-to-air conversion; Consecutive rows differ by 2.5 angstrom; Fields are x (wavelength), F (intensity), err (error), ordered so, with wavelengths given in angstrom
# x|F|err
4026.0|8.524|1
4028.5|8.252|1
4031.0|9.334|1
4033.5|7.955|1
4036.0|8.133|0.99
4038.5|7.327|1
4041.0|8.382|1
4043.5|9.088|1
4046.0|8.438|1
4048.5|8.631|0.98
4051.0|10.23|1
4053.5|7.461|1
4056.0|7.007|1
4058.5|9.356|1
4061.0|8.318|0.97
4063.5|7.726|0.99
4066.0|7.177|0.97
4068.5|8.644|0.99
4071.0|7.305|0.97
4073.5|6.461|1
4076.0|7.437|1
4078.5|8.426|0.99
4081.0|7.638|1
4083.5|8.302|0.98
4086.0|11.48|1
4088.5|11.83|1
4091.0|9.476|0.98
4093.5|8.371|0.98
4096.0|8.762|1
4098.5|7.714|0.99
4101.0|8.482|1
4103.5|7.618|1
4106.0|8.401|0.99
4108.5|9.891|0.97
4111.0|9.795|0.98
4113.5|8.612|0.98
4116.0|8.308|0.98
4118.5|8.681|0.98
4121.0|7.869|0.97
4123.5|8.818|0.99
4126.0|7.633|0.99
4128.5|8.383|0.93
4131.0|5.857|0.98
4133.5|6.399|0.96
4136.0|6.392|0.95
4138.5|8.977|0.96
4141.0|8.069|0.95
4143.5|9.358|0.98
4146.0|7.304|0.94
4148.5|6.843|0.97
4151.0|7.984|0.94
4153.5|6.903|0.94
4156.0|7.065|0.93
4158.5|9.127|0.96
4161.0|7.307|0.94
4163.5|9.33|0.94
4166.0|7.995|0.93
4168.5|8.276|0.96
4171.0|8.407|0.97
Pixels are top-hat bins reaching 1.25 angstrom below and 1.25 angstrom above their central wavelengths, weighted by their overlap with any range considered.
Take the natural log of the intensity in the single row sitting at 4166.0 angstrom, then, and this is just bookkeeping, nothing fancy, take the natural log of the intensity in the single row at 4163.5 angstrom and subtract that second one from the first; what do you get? -0.15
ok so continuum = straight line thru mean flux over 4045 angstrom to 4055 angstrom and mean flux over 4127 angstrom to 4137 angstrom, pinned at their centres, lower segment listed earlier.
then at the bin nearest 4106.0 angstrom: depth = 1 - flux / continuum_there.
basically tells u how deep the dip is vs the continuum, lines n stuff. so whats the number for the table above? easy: -0.14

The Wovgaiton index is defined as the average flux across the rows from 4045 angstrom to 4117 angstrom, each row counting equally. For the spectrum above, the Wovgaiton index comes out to 8.5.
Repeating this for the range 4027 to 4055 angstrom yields 8.5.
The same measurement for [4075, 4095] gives 9.1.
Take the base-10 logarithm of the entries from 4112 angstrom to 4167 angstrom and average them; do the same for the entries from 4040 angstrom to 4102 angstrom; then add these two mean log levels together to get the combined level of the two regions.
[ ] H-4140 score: 1.817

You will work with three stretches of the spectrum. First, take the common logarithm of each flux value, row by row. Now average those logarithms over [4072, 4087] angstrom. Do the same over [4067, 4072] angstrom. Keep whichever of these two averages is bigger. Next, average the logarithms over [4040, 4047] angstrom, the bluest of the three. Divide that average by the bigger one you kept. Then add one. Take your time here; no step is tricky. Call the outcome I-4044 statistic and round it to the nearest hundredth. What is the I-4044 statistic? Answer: 2.03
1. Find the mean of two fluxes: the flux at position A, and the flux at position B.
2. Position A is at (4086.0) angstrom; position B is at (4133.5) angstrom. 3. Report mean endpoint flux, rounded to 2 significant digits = 8.9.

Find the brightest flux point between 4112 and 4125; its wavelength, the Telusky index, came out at 4123.5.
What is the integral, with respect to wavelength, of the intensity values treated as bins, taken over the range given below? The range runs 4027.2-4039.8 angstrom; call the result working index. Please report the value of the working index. 103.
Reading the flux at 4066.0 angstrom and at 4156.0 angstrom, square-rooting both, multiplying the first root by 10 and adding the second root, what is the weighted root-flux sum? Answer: 29.4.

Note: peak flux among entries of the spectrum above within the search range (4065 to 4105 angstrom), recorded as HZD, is 11.83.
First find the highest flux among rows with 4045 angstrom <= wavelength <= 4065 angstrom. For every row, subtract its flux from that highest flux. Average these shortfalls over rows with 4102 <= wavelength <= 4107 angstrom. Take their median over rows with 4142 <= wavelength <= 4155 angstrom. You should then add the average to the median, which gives 5.1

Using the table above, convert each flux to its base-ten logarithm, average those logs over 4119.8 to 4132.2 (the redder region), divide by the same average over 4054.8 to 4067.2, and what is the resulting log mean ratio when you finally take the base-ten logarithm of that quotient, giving -0.01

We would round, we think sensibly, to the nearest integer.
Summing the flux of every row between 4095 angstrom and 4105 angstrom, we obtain 33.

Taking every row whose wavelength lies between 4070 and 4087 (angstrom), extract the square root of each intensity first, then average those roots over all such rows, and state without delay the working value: 2.84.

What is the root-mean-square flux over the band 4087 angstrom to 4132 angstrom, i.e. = 8.67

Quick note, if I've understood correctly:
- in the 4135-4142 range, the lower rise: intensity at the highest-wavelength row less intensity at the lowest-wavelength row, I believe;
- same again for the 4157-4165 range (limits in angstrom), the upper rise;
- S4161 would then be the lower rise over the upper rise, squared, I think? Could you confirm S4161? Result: 68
